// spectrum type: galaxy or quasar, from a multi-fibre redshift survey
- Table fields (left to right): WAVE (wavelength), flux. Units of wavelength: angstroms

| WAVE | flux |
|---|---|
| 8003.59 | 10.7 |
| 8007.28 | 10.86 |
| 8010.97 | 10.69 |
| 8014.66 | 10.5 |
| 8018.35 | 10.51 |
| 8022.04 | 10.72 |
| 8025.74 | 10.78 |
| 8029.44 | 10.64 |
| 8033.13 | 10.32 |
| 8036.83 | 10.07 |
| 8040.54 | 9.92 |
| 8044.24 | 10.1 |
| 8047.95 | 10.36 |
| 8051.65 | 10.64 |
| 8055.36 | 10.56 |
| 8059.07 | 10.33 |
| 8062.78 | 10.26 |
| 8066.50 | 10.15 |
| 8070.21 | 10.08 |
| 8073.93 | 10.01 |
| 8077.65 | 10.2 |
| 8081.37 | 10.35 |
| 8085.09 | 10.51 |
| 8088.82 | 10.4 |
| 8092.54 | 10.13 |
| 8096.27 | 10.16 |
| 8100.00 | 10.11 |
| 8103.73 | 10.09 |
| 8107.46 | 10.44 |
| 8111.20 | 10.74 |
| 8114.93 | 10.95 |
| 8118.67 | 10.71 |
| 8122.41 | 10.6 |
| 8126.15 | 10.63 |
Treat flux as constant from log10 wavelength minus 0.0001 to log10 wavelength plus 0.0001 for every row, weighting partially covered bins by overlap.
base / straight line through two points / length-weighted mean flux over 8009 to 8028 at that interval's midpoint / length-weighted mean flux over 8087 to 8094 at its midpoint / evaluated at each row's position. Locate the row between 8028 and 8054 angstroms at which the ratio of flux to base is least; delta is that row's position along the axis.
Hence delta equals 8040.54 angstroms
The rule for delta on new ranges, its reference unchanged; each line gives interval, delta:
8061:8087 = 8073.93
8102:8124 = 8103.73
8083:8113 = 8092.54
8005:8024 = 8014.66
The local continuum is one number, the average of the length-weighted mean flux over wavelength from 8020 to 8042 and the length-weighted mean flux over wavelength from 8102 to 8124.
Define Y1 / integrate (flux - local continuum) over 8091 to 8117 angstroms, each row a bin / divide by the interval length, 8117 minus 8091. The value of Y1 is -0.12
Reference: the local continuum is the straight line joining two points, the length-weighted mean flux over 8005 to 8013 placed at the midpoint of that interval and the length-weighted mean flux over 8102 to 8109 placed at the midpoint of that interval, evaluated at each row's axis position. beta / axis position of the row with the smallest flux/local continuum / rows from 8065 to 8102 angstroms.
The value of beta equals 8073.93 angstroms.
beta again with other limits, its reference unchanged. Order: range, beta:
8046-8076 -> 8073.93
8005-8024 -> 8014.66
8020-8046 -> 8040.54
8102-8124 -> 8103.73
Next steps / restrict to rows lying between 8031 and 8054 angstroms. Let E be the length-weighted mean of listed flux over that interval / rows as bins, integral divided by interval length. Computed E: 10.2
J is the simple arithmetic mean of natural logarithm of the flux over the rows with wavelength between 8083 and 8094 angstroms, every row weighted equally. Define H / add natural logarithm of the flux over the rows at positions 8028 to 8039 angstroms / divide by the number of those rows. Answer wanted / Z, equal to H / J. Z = 1.000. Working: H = 2.34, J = 2.34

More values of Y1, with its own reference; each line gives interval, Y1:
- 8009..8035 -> 0.09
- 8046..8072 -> -0.16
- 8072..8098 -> -0.25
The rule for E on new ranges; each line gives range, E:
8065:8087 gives 10.2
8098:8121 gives 10.5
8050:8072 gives 10.3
